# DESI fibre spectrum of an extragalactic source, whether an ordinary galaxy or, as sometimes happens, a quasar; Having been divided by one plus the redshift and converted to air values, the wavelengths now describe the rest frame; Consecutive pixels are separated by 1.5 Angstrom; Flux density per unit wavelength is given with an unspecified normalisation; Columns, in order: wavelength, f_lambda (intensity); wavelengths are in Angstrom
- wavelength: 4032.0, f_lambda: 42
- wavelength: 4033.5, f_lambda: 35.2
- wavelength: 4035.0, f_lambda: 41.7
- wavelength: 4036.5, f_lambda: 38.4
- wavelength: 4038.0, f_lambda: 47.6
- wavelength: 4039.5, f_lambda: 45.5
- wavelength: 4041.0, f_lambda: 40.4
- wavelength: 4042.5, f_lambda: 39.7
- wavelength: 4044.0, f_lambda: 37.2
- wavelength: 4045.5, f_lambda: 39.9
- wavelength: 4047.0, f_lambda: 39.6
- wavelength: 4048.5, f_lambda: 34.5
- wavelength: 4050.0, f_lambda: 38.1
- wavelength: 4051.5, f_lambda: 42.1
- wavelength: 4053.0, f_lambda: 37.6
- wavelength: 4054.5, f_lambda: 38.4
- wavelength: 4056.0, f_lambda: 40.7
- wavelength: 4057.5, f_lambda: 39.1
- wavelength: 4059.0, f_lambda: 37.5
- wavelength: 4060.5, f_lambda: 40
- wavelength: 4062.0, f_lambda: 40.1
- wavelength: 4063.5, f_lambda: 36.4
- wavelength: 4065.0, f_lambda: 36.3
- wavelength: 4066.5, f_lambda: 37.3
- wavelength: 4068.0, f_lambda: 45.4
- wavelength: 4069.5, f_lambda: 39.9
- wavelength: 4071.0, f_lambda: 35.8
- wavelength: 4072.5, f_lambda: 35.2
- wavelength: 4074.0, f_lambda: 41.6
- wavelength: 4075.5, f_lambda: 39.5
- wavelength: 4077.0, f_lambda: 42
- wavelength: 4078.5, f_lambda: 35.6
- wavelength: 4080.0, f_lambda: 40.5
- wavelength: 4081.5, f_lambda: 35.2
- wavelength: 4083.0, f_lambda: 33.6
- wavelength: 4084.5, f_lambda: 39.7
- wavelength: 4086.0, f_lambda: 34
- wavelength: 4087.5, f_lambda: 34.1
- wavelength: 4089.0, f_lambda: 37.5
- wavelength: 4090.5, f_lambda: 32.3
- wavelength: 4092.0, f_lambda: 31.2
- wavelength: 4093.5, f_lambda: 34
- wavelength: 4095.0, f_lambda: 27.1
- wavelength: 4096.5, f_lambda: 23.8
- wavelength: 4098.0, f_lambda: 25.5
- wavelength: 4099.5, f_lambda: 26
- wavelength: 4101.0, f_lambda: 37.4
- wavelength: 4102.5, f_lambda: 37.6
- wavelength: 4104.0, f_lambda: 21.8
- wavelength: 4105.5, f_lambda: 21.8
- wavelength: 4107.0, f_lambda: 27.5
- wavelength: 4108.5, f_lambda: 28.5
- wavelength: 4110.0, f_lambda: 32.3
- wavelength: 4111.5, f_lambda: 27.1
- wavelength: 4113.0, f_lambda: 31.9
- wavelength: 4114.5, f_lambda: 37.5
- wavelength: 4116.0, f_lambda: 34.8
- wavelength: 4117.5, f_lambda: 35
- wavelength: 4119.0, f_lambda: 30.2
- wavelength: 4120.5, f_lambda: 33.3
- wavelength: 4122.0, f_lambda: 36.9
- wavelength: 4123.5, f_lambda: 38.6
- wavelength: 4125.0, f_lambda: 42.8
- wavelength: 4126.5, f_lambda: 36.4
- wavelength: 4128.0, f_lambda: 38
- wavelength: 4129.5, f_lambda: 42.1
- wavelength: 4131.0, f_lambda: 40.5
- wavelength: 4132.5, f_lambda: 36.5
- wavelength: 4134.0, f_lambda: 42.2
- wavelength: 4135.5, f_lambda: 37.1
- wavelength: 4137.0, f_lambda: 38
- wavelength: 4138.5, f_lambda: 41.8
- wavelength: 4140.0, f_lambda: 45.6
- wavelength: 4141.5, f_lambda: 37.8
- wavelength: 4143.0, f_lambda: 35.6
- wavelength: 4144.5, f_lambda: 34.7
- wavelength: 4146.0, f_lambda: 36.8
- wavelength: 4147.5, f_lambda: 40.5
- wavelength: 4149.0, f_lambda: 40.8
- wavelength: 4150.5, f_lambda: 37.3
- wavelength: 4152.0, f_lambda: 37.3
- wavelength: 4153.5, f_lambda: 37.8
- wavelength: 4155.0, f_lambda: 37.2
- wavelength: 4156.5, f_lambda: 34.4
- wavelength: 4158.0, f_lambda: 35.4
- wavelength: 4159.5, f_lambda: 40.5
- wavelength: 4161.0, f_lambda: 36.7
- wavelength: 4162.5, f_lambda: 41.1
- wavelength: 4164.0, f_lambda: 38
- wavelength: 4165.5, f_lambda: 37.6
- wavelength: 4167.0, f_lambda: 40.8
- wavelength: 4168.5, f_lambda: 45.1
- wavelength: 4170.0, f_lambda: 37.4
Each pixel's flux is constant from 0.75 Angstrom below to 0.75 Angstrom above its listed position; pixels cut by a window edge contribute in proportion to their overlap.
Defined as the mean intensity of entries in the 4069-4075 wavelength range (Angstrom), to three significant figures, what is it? 38.1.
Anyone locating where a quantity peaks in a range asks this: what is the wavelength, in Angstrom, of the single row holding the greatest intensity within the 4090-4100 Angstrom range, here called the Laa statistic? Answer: 4093.5 Angstrom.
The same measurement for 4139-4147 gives 4140.0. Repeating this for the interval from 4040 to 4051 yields 4041.0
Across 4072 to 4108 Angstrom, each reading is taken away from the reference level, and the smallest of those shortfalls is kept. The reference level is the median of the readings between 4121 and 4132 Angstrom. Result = -3.4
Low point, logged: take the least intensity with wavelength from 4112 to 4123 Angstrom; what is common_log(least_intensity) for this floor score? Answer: 1.48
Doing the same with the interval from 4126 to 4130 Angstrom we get 1.56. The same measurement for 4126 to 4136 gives 1.56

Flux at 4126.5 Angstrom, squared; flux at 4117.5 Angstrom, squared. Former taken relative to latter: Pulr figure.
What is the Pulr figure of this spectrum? 1.1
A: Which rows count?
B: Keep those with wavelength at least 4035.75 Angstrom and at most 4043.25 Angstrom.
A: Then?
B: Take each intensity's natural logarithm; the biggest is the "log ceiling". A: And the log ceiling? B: 3.86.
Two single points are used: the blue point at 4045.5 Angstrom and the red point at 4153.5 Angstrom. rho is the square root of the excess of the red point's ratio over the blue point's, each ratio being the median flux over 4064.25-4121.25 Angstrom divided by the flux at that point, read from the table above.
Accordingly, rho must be 0.22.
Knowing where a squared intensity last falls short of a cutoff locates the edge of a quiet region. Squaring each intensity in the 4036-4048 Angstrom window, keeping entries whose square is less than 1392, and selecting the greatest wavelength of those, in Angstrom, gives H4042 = 4044.0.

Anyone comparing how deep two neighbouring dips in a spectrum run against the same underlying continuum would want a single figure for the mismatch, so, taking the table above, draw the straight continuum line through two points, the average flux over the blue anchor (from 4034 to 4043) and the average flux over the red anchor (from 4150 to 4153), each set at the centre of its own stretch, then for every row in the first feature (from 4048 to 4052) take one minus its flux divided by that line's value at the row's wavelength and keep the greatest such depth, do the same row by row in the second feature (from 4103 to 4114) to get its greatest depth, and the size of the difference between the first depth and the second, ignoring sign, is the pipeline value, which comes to 0.27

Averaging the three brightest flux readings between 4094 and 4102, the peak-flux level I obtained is 30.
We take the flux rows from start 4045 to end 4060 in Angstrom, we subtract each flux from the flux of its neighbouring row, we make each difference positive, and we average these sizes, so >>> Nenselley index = 2.6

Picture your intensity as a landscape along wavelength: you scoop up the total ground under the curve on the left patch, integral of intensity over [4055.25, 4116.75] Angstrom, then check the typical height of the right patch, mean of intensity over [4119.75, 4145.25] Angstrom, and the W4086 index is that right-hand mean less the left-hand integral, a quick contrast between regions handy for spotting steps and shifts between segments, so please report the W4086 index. -2084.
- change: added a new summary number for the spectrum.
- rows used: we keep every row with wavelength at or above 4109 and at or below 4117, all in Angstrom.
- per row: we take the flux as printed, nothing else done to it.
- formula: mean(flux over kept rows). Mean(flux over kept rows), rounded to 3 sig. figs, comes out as 32.7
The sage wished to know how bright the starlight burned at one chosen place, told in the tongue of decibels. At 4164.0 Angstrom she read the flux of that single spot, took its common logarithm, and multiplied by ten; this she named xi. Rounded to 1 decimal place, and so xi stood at 15.8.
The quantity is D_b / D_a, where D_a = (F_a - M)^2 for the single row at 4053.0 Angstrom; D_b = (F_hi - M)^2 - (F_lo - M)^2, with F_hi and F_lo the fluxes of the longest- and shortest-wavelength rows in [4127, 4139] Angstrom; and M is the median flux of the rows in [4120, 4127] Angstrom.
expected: 47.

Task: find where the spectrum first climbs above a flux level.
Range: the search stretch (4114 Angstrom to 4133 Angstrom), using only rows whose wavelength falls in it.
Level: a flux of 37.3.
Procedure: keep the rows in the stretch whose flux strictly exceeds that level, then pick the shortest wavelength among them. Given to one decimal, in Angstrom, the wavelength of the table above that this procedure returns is 4114.5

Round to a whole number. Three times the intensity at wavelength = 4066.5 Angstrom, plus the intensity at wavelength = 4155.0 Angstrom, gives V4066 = 149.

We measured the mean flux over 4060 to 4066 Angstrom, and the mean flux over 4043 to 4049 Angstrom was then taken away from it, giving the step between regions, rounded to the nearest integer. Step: 0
